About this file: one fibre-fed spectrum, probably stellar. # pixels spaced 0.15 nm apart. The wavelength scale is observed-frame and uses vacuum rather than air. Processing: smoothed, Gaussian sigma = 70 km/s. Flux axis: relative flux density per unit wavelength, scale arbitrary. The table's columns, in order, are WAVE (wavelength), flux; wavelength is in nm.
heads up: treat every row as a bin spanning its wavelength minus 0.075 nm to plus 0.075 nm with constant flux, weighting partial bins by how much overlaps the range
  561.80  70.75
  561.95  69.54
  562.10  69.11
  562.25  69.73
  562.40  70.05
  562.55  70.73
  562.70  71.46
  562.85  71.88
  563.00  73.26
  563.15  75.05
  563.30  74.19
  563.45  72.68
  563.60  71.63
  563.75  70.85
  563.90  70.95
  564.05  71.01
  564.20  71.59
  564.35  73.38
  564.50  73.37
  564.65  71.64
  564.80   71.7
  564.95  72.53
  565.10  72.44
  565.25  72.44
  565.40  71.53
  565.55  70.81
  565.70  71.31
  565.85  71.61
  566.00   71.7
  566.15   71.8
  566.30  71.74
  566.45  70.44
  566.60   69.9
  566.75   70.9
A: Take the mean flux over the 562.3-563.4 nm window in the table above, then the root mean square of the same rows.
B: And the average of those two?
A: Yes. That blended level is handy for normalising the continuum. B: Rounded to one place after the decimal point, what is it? 72.4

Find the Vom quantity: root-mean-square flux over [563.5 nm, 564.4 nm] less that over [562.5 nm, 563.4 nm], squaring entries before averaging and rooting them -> -1.2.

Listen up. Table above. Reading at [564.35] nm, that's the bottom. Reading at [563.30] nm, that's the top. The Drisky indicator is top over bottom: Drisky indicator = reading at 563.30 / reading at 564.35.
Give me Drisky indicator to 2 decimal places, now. 1.01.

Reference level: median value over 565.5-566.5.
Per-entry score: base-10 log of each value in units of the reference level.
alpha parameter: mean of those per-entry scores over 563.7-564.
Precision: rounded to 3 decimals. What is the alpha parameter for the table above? -0.004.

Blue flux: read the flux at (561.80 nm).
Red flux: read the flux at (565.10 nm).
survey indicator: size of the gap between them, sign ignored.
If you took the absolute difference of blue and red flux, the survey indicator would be 1.7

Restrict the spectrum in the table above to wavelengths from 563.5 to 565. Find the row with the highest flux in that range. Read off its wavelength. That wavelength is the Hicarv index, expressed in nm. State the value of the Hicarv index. 564.35 nm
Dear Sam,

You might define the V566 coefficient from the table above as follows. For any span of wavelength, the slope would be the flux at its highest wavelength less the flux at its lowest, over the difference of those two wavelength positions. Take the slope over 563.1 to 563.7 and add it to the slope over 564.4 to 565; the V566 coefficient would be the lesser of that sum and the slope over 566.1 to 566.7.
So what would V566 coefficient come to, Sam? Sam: -9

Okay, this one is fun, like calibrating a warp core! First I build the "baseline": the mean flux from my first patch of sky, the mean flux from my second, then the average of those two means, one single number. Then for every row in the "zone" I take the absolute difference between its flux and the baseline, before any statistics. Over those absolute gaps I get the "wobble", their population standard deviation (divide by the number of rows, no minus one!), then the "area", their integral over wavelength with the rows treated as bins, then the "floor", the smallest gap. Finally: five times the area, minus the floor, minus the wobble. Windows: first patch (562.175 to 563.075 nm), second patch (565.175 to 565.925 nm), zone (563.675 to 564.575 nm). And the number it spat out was 3.1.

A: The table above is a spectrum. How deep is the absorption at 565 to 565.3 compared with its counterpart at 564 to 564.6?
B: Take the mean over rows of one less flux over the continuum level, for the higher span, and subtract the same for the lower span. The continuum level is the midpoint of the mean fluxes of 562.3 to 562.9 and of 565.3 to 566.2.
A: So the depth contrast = -0.001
